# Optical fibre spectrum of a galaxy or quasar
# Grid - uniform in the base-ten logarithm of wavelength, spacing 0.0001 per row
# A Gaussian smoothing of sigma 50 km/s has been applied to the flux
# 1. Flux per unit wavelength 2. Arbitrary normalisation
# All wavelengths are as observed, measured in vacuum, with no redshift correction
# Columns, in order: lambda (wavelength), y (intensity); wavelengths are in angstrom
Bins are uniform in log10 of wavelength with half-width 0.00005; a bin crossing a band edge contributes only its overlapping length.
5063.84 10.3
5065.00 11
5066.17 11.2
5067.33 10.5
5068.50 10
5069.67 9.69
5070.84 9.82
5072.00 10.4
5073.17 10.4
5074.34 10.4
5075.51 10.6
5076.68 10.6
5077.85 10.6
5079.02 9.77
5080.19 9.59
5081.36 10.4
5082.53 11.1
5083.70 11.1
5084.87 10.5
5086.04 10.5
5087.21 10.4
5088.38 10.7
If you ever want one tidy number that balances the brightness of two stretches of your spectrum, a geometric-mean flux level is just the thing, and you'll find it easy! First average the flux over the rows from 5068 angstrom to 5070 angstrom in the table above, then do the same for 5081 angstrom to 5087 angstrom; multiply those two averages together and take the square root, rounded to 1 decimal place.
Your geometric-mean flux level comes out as 10.3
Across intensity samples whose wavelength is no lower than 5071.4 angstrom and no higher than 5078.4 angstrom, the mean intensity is 10.5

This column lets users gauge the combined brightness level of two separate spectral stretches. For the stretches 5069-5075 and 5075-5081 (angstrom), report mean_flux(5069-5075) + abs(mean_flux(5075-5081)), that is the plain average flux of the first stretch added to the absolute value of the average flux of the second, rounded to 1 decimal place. 20.4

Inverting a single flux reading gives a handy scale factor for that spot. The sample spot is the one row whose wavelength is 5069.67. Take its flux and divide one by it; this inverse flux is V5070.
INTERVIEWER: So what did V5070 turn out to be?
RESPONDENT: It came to 0.103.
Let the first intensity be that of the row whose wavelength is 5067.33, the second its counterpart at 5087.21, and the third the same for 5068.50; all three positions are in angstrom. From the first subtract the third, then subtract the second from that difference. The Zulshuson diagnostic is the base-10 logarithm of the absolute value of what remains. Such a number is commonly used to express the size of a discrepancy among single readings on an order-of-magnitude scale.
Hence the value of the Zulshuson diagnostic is 0.996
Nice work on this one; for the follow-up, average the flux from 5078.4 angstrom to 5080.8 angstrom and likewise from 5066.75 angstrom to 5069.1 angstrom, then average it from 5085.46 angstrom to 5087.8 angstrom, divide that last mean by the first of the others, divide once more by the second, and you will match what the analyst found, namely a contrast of 0.105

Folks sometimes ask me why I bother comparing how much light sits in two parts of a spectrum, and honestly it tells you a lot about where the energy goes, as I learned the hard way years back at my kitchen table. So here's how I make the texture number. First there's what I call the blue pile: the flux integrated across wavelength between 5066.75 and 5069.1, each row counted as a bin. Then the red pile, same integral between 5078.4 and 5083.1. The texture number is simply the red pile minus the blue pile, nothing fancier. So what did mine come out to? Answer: 24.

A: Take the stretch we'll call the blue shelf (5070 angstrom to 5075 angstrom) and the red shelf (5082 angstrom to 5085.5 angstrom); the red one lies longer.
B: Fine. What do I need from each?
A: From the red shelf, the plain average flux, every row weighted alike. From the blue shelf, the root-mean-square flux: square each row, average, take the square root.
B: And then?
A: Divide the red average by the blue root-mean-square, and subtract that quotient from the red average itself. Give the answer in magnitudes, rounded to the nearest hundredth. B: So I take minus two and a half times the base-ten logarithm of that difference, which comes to -2.48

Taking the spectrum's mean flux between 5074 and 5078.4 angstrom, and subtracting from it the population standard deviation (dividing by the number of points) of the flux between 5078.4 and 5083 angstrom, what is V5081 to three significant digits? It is 9.96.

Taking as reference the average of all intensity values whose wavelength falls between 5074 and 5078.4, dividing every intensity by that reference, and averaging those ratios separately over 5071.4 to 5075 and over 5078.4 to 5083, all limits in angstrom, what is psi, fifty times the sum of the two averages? 98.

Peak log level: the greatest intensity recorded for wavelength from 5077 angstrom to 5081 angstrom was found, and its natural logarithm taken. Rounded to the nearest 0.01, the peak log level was 2.36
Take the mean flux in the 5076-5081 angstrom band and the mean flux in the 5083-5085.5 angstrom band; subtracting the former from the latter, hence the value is 0.66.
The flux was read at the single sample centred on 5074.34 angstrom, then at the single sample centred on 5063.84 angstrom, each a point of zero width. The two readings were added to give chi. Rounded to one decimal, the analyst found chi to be 20.7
